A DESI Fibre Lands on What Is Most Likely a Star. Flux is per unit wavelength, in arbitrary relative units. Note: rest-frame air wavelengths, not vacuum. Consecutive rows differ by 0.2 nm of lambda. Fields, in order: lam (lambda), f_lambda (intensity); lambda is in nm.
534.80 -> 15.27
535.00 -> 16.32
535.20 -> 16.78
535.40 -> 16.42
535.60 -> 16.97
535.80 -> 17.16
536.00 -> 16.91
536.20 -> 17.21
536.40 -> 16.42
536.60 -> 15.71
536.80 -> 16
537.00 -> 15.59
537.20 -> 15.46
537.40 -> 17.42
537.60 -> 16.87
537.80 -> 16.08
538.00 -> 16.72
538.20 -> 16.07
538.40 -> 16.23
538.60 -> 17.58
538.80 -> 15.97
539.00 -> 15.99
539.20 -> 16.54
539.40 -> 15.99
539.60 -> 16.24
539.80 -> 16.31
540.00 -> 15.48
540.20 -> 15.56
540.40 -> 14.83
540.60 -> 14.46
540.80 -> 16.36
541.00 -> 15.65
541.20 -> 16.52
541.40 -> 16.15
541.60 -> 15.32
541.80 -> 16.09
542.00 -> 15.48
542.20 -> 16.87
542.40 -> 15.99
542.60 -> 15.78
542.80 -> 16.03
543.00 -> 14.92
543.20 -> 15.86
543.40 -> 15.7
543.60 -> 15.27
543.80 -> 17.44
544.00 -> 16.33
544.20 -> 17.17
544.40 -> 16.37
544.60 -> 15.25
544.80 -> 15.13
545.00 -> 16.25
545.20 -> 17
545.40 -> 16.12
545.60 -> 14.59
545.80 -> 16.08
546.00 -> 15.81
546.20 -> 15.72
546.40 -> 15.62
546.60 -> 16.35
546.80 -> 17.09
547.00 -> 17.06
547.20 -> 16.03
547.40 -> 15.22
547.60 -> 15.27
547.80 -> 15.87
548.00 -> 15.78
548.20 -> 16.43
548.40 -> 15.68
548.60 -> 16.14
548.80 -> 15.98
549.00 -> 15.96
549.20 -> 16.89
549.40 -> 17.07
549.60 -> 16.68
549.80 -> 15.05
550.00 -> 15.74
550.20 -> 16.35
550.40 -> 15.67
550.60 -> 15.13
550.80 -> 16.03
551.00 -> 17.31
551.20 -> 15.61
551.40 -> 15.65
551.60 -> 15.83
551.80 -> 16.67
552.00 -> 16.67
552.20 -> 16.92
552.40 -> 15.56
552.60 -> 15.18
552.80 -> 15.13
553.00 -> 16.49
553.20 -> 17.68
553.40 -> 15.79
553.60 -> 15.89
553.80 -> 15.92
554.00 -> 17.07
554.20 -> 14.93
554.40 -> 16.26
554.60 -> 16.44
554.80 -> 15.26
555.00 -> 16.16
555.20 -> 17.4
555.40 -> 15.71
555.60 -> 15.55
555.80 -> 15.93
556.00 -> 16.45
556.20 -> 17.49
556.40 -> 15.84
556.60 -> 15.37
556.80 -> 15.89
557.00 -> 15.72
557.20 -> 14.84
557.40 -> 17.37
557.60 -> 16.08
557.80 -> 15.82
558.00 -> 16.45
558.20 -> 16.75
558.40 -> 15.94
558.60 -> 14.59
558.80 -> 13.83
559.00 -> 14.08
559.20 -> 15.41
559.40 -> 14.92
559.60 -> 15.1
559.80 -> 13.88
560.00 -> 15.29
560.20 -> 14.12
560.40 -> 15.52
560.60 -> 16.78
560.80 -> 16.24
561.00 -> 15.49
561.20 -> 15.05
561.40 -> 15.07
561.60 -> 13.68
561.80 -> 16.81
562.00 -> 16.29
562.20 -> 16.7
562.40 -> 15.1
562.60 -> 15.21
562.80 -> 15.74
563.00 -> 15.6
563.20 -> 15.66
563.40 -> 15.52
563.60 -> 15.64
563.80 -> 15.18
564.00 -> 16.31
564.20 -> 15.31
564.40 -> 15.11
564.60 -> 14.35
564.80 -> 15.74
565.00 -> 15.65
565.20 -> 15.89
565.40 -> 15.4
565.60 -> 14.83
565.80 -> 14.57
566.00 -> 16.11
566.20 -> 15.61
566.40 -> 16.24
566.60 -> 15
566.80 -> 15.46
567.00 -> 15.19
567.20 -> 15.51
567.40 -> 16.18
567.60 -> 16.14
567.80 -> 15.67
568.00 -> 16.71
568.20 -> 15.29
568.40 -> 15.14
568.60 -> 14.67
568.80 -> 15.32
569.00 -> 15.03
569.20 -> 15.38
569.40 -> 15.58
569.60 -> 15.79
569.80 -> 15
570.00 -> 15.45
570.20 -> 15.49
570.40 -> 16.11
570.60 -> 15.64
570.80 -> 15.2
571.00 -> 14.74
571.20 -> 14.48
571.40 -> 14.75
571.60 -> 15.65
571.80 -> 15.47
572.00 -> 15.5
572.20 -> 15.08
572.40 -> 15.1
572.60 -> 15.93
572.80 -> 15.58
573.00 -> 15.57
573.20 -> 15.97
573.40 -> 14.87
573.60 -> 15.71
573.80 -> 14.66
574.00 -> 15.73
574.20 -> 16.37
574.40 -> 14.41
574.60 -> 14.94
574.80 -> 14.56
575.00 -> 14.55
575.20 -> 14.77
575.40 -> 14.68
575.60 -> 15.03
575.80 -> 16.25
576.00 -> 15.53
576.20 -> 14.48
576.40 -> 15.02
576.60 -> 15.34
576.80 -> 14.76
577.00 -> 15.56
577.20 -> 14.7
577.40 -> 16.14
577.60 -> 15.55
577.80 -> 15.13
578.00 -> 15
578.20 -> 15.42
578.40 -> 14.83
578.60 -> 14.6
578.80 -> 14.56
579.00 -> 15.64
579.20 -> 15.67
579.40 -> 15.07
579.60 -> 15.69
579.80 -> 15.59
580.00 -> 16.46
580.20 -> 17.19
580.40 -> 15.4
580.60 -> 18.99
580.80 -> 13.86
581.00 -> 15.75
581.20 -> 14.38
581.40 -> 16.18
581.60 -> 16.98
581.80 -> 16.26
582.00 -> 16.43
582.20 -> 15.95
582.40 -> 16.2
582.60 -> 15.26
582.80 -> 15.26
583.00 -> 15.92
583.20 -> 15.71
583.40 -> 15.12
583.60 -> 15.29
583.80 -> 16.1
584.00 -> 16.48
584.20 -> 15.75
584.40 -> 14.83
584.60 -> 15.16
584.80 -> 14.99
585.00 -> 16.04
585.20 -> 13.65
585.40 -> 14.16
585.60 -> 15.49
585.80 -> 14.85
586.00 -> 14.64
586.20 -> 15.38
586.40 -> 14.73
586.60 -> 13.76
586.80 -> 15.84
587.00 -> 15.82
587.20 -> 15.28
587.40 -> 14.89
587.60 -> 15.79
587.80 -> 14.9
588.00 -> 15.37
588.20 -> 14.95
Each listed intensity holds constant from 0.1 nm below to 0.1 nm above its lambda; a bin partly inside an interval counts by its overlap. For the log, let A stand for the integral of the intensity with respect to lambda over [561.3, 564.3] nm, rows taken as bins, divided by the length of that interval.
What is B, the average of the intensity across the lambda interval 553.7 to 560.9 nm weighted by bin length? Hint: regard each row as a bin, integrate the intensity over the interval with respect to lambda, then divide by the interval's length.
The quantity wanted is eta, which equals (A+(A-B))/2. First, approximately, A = 15.6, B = 15.7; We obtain 7.7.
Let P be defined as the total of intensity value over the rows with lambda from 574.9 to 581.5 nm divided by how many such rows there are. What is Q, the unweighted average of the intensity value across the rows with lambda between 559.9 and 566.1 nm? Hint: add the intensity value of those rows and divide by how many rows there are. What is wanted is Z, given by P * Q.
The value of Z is 238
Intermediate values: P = 15.4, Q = 15.5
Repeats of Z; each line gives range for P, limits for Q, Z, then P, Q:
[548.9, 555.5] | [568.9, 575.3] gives 246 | 16.1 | 15.3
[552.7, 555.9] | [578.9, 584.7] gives 255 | 16.1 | 15.8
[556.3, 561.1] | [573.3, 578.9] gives 234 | 15.5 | 15.1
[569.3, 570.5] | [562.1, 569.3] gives 241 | 15.6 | 15.5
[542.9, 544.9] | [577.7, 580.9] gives 248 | 15.9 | 15.6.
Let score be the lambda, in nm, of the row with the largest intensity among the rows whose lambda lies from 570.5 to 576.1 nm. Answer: 574.20 nm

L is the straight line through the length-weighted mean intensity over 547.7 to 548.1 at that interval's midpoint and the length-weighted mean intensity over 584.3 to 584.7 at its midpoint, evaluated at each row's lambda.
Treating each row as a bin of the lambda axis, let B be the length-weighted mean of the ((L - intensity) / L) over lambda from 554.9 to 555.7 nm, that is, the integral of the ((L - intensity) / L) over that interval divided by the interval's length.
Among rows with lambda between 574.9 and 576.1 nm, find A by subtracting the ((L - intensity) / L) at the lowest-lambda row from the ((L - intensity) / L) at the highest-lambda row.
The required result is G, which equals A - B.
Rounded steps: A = -0.066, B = -0.03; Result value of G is -0.03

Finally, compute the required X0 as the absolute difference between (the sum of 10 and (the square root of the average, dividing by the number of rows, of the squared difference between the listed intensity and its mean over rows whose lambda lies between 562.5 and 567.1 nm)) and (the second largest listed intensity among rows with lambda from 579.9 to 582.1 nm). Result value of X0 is 6.7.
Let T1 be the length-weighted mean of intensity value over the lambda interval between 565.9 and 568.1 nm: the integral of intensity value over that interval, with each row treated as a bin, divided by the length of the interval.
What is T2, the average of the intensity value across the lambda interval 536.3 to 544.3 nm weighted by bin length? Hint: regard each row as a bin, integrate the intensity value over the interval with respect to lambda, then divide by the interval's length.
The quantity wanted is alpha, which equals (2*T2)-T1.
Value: 16.3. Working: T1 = 15.8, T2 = 16.06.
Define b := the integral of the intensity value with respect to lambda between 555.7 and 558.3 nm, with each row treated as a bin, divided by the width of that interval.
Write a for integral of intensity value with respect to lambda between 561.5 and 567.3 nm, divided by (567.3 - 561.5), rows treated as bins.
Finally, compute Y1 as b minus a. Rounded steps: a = 15.5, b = 16.2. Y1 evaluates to 0.7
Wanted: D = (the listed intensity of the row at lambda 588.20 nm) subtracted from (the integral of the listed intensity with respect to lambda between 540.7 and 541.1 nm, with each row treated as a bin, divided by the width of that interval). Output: 1.1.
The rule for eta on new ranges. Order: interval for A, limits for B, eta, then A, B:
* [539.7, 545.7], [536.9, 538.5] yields 7.7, 15.9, 16.3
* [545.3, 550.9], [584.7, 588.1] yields 8.5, 16.0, 15.0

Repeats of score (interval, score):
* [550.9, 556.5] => 553.20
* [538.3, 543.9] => 538.60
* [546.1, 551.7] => 551.00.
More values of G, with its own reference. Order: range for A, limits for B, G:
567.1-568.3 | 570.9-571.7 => -0.01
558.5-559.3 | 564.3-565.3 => -0.06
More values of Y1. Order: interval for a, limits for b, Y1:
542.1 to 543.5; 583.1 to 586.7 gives -0.8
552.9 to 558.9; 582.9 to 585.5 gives -0.7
